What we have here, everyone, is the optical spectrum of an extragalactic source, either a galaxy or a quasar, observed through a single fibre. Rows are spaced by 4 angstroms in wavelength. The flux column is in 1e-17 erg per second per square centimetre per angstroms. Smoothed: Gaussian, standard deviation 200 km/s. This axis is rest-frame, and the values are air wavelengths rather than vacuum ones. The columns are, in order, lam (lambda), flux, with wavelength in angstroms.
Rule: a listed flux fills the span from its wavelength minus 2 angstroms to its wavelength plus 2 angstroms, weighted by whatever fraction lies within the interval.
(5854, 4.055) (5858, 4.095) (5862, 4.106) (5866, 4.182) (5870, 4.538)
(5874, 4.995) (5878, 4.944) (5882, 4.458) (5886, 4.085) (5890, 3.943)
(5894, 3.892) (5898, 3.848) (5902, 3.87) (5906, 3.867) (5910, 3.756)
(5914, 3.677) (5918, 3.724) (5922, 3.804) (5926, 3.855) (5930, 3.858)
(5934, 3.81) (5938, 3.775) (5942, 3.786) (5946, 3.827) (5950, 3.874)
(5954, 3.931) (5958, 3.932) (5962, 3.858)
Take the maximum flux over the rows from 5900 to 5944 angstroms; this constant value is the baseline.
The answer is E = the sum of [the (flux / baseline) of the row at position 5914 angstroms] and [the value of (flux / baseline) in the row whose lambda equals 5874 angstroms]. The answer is 2.24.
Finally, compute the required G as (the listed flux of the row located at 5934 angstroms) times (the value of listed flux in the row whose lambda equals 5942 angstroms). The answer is 14.4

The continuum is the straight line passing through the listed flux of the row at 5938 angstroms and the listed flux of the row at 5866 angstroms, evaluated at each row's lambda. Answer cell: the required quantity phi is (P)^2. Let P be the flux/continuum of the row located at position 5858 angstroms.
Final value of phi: 0.94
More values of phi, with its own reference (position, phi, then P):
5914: 0.88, 0.940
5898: 0.92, 0.962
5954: 1.14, 1.067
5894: 0.94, 0.967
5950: 1.09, 1.045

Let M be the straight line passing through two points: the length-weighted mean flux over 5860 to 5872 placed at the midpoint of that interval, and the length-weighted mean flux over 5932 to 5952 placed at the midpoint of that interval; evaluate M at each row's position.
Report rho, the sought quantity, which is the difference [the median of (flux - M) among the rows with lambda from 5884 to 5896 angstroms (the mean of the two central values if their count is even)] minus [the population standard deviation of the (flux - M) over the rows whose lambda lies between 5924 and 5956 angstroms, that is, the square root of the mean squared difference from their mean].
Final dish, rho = -0.27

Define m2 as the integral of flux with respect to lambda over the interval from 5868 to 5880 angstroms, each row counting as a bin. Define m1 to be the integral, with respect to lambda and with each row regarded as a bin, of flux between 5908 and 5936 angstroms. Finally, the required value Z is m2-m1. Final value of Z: -48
